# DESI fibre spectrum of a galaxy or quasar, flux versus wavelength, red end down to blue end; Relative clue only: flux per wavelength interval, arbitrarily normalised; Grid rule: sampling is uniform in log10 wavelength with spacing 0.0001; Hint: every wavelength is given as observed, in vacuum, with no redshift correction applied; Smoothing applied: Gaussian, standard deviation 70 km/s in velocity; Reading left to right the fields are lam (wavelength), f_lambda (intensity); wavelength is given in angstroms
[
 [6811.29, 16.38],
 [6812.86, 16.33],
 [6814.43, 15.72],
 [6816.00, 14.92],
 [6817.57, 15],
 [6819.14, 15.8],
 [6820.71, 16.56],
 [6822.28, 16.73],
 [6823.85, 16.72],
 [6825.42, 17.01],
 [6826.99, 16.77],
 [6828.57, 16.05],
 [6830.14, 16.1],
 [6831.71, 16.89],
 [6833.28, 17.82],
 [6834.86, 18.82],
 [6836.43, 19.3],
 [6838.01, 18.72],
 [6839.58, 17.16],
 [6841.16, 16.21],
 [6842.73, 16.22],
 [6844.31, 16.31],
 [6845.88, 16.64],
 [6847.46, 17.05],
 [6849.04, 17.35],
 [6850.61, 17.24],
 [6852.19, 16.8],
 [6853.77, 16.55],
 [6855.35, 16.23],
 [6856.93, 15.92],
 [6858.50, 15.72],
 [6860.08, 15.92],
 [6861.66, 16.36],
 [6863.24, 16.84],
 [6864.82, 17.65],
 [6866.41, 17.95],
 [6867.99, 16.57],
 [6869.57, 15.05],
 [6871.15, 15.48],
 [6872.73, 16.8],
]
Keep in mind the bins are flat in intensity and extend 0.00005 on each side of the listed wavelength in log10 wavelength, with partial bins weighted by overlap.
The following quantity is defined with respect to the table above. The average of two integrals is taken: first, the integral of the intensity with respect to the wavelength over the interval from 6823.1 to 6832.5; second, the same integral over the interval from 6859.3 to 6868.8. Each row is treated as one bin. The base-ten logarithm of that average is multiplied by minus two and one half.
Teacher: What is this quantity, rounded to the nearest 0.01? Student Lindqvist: -5.50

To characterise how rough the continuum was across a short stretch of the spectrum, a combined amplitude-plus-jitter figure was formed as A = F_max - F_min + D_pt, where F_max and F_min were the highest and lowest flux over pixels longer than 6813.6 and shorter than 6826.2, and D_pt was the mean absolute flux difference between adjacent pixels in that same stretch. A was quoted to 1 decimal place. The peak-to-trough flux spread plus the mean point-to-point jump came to 2.5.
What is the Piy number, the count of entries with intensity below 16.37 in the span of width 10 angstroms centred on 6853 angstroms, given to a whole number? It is 2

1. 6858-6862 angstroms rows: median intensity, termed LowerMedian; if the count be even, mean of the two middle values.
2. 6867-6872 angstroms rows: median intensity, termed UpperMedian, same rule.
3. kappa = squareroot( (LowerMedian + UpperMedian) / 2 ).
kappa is 3.96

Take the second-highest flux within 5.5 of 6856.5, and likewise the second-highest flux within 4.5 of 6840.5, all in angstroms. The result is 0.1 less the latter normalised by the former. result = -1.03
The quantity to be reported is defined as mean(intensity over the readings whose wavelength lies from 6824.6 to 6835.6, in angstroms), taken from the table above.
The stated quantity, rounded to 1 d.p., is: 17.1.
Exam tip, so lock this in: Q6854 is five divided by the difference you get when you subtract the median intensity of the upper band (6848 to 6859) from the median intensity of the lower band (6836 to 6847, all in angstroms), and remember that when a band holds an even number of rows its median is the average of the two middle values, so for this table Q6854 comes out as 56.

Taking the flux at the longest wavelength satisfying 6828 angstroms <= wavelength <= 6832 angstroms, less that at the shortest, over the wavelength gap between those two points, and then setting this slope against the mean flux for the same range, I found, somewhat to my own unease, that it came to 0.016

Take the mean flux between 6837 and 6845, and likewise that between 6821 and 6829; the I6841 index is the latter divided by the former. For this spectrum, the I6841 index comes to 0.98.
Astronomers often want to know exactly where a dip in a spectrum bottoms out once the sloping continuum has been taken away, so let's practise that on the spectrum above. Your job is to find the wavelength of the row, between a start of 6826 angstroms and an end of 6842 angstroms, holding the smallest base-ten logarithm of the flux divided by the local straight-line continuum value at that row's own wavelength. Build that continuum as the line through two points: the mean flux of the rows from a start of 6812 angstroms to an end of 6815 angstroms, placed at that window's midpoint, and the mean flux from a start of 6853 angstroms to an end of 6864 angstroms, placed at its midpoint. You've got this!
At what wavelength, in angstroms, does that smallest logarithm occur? 6828.57 angstroms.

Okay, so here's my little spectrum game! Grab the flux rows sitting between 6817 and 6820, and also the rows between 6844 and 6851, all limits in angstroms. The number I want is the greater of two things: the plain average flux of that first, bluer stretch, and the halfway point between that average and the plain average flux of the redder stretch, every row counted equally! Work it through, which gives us 16.2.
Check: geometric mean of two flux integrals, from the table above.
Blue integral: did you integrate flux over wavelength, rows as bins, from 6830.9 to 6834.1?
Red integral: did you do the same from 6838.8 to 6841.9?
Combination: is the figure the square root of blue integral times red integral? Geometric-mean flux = 53.6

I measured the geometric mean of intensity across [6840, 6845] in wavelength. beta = 16.2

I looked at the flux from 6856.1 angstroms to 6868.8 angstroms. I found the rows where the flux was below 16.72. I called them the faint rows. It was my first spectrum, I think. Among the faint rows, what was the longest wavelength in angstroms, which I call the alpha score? 6867.99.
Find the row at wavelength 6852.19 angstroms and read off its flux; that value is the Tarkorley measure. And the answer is 16.8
